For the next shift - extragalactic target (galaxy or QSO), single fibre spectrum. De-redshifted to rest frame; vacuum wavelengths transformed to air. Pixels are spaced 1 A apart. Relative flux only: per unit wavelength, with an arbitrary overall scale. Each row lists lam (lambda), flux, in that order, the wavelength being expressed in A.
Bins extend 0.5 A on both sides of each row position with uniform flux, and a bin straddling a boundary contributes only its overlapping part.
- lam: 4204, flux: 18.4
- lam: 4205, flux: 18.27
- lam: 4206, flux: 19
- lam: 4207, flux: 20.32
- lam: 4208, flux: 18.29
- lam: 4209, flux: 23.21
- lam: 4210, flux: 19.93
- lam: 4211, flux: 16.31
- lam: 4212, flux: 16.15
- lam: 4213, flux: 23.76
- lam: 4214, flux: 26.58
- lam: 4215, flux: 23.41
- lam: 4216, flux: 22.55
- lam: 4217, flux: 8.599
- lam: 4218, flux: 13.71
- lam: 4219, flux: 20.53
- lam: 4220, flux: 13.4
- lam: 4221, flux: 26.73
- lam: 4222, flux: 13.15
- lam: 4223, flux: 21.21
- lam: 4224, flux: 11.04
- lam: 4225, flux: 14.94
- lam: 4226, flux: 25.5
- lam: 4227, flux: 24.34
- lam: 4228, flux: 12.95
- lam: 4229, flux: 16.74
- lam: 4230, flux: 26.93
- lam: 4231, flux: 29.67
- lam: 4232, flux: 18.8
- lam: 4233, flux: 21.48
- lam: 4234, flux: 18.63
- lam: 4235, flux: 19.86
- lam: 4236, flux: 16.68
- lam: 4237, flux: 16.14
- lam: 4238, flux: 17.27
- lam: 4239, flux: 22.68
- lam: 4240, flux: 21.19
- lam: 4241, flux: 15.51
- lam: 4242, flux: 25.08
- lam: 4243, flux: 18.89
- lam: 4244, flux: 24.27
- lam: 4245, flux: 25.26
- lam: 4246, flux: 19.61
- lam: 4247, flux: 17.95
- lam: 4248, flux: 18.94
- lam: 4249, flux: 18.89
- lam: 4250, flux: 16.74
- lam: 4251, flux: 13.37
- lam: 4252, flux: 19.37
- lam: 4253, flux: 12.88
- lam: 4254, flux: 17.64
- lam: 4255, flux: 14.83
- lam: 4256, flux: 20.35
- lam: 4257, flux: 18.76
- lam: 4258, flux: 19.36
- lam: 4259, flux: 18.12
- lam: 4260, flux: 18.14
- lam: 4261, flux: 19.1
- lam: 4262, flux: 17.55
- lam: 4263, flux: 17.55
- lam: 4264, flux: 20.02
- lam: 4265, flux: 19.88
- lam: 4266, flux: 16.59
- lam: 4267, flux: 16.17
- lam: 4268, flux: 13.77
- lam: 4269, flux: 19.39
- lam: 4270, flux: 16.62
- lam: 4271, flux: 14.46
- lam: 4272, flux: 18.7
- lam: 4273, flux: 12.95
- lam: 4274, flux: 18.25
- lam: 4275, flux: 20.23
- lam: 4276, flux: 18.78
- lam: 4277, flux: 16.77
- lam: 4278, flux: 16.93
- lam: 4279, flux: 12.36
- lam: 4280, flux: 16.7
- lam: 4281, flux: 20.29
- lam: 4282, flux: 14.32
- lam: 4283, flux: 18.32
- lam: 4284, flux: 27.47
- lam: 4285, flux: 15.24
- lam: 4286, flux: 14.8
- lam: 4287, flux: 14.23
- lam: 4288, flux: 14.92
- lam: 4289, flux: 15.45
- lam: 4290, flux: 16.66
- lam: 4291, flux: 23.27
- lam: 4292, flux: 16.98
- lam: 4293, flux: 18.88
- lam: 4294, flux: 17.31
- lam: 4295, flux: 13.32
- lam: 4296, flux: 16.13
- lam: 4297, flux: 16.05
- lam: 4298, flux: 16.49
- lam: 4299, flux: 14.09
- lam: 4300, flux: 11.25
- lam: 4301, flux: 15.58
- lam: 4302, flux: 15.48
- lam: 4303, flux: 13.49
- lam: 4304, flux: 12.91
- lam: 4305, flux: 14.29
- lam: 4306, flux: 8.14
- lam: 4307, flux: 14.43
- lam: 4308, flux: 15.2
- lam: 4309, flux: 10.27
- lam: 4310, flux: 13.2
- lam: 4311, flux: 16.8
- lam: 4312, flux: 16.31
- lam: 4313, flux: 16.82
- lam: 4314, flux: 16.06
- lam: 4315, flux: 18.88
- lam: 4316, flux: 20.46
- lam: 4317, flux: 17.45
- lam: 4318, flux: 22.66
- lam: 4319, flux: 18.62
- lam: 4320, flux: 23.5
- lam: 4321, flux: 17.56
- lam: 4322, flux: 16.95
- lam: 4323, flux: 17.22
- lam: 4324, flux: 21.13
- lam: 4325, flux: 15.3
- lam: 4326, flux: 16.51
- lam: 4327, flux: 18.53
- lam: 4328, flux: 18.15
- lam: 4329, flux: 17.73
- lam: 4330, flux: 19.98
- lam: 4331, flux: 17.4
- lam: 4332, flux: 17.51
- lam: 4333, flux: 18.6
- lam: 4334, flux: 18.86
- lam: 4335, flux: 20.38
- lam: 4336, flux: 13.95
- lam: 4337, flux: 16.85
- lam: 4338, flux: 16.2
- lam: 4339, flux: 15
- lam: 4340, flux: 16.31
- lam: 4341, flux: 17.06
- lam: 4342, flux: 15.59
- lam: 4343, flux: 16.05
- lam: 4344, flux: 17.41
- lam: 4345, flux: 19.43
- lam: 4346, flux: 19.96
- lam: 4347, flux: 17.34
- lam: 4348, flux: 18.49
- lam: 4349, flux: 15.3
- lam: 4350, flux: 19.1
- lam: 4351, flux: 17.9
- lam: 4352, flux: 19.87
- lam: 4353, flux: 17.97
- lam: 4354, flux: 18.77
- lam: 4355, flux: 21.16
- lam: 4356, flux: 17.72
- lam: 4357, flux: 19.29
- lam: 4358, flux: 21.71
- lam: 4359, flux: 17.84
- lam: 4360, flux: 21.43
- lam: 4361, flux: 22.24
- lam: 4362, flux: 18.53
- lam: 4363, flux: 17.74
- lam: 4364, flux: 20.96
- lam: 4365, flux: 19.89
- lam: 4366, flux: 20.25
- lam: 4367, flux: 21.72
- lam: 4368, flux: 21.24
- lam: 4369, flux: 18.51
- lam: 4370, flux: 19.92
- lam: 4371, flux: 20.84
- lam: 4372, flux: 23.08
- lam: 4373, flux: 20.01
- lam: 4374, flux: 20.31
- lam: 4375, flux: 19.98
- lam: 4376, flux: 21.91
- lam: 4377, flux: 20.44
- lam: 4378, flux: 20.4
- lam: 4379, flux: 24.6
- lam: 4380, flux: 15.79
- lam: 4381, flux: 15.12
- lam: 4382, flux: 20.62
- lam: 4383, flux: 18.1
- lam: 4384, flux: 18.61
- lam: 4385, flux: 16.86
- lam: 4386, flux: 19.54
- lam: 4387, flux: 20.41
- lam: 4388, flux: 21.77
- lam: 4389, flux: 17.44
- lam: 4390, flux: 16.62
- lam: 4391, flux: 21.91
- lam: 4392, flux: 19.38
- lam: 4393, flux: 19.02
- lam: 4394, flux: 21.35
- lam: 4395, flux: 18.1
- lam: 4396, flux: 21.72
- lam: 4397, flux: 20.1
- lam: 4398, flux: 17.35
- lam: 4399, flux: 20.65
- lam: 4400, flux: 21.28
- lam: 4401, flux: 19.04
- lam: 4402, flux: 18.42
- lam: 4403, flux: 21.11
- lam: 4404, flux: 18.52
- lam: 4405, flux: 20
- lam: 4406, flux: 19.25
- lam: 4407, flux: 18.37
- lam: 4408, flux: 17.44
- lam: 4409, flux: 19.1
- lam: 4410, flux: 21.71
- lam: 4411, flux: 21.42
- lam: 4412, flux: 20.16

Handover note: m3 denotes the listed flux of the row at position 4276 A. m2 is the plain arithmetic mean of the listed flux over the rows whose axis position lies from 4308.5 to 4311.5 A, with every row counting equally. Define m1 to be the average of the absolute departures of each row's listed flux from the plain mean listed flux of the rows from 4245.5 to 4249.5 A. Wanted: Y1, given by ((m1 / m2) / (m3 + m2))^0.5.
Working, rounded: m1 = 0.4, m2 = 13.4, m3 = 18.78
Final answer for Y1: 0.032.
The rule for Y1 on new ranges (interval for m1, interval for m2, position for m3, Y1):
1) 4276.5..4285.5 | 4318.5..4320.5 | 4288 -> 0.062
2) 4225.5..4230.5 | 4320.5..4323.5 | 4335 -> 0.089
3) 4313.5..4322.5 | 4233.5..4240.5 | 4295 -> 0.058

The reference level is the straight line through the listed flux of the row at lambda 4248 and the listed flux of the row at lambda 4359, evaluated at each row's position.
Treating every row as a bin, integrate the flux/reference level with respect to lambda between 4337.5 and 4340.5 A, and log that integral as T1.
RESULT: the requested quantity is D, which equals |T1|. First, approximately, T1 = 2.6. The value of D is 2.6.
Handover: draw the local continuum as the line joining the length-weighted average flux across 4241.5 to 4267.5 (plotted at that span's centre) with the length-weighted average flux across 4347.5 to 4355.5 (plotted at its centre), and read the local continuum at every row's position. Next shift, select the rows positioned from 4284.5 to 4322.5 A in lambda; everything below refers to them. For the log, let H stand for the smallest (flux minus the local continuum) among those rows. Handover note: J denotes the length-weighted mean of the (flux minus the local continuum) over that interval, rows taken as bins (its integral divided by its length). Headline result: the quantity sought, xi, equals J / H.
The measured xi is 0.2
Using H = -10.5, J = -2.6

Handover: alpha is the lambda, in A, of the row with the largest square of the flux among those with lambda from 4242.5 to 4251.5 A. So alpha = 4245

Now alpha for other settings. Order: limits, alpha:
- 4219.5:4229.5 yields 4221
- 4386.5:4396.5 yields 4391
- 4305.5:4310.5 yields 4308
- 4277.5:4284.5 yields 4284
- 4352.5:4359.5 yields 4358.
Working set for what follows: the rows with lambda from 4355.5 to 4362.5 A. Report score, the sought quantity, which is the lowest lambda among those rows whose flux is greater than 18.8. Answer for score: 4357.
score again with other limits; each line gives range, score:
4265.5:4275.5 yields 4269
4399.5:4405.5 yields 4400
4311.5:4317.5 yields 4315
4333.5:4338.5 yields 4334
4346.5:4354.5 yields 4350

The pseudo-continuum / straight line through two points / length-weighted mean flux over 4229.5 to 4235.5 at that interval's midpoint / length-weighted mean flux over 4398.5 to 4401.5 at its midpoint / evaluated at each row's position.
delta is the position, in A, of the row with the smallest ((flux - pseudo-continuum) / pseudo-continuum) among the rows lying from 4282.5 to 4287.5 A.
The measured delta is 4287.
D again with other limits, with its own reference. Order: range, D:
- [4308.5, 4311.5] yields 2.2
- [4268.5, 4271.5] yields 2.7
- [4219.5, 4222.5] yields 2.8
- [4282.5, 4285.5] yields 3.3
